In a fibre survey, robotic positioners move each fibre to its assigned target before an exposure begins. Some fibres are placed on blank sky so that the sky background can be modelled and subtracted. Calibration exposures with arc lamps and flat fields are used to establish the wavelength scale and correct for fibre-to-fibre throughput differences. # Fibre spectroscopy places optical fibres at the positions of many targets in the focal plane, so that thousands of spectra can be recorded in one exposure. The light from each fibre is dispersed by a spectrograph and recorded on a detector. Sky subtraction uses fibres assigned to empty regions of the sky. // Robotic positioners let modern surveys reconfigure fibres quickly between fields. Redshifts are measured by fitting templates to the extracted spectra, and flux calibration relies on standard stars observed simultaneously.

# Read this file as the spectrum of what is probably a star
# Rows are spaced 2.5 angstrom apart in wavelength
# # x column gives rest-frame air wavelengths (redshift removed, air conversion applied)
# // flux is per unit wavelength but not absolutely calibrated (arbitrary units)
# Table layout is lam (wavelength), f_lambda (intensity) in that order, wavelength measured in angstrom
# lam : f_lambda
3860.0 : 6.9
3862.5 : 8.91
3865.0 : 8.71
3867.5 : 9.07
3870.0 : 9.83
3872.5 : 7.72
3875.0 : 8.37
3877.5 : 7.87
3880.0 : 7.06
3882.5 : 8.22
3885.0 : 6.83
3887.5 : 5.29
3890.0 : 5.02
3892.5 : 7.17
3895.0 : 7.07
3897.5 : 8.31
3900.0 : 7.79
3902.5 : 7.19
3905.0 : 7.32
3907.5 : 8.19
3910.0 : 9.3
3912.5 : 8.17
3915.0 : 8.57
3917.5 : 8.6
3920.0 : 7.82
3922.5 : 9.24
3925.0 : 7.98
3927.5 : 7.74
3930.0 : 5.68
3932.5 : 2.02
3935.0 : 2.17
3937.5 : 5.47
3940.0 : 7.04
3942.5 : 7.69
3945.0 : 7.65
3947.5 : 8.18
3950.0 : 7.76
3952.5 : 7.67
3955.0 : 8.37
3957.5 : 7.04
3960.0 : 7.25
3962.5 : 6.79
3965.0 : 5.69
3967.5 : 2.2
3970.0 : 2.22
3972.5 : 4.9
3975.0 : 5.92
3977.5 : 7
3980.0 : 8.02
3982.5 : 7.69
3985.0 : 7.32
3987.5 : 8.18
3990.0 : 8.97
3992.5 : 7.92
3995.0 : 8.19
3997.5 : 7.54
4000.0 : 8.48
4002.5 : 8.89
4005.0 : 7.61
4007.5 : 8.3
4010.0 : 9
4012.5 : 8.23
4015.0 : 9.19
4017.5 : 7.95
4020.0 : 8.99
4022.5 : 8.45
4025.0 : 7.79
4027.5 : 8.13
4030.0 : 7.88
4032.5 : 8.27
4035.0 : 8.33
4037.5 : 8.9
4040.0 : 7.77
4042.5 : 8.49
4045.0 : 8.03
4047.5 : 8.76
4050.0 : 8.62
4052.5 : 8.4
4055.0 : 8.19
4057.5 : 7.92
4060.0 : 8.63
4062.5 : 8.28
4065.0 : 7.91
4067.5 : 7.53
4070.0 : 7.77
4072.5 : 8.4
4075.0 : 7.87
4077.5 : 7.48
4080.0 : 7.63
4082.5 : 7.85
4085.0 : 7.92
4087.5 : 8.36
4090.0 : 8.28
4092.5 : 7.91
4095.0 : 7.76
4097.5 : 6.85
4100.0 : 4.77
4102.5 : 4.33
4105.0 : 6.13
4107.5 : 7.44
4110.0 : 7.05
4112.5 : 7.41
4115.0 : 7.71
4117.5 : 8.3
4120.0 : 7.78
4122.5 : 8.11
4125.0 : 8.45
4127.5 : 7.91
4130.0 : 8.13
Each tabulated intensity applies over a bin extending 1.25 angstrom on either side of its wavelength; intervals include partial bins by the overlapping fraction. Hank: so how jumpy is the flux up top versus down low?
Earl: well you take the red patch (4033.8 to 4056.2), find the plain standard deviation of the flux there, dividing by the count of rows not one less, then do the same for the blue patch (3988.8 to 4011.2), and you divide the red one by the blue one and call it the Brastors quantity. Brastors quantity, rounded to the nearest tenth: 0.6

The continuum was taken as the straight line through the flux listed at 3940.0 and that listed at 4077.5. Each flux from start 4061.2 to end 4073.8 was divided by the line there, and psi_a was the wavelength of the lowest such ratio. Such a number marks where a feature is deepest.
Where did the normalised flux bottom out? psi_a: 4067.5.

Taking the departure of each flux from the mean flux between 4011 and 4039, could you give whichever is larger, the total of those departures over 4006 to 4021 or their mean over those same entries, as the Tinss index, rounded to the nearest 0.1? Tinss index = 1.4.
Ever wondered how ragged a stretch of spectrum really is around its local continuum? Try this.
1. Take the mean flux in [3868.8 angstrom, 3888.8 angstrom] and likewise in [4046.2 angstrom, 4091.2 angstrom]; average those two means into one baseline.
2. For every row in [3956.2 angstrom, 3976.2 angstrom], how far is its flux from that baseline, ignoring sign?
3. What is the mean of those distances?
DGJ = 2.6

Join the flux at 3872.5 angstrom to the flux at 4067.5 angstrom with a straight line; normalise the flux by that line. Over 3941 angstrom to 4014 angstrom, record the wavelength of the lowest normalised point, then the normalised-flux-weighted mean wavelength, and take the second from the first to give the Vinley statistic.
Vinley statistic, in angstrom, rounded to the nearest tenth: -11.5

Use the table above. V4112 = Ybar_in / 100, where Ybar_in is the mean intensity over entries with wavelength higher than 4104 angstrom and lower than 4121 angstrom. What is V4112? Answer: 0.074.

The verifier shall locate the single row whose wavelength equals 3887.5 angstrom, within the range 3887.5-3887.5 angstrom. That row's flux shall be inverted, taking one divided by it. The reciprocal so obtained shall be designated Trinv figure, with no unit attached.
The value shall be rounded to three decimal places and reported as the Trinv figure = 0.189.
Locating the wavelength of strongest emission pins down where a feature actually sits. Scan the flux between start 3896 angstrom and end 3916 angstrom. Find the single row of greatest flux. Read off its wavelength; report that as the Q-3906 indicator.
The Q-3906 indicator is 3910.0 angstrom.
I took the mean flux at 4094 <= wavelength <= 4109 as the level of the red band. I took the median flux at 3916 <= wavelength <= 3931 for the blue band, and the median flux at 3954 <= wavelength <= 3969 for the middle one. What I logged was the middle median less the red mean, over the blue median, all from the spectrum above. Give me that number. 0.09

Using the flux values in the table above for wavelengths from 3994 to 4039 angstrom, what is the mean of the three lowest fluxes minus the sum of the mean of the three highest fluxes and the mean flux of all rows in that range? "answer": -9.8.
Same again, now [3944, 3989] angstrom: -11.8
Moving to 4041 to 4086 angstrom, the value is -9.2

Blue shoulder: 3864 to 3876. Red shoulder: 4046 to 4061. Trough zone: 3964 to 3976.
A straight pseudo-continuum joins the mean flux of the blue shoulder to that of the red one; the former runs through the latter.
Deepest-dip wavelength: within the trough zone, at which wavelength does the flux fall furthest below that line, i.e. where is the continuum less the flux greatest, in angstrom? 3967.5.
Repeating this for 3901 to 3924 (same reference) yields 3902.5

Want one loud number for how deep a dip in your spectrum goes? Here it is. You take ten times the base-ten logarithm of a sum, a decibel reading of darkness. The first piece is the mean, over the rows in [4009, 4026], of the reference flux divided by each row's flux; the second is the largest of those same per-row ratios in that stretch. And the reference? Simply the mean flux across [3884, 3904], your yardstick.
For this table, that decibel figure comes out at 2.26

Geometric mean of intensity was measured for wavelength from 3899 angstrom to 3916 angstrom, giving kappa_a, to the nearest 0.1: 8.0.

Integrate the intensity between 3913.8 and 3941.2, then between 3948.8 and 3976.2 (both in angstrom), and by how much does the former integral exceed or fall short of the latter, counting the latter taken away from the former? 16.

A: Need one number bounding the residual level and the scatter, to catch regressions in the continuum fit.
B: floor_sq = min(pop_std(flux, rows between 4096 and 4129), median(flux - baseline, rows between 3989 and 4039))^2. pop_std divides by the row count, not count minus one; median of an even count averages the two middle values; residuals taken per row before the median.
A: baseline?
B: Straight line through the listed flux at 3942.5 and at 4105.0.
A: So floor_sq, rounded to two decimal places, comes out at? 1.55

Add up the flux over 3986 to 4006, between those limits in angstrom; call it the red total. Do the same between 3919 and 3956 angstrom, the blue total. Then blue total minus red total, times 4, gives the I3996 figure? 147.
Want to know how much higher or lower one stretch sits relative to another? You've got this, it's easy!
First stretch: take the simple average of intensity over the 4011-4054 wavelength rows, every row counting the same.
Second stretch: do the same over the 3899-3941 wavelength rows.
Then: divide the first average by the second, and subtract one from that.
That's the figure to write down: 0.18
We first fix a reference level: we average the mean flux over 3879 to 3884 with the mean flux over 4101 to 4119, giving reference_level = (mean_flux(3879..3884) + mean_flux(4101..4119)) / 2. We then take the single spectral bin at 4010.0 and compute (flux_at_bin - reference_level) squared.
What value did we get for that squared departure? 3.0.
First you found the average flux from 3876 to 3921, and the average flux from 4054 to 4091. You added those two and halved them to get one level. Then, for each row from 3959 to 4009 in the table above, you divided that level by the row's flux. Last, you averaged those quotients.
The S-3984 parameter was 1.3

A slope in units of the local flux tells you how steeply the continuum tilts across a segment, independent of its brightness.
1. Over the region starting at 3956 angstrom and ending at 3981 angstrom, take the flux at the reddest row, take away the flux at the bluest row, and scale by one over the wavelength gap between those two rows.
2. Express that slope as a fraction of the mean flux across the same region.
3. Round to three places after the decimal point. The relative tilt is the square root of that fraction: 0.087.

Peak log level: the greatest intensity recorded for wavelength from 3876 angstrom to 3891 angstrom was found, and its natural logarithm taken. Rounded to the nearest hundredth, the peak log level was 2.11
